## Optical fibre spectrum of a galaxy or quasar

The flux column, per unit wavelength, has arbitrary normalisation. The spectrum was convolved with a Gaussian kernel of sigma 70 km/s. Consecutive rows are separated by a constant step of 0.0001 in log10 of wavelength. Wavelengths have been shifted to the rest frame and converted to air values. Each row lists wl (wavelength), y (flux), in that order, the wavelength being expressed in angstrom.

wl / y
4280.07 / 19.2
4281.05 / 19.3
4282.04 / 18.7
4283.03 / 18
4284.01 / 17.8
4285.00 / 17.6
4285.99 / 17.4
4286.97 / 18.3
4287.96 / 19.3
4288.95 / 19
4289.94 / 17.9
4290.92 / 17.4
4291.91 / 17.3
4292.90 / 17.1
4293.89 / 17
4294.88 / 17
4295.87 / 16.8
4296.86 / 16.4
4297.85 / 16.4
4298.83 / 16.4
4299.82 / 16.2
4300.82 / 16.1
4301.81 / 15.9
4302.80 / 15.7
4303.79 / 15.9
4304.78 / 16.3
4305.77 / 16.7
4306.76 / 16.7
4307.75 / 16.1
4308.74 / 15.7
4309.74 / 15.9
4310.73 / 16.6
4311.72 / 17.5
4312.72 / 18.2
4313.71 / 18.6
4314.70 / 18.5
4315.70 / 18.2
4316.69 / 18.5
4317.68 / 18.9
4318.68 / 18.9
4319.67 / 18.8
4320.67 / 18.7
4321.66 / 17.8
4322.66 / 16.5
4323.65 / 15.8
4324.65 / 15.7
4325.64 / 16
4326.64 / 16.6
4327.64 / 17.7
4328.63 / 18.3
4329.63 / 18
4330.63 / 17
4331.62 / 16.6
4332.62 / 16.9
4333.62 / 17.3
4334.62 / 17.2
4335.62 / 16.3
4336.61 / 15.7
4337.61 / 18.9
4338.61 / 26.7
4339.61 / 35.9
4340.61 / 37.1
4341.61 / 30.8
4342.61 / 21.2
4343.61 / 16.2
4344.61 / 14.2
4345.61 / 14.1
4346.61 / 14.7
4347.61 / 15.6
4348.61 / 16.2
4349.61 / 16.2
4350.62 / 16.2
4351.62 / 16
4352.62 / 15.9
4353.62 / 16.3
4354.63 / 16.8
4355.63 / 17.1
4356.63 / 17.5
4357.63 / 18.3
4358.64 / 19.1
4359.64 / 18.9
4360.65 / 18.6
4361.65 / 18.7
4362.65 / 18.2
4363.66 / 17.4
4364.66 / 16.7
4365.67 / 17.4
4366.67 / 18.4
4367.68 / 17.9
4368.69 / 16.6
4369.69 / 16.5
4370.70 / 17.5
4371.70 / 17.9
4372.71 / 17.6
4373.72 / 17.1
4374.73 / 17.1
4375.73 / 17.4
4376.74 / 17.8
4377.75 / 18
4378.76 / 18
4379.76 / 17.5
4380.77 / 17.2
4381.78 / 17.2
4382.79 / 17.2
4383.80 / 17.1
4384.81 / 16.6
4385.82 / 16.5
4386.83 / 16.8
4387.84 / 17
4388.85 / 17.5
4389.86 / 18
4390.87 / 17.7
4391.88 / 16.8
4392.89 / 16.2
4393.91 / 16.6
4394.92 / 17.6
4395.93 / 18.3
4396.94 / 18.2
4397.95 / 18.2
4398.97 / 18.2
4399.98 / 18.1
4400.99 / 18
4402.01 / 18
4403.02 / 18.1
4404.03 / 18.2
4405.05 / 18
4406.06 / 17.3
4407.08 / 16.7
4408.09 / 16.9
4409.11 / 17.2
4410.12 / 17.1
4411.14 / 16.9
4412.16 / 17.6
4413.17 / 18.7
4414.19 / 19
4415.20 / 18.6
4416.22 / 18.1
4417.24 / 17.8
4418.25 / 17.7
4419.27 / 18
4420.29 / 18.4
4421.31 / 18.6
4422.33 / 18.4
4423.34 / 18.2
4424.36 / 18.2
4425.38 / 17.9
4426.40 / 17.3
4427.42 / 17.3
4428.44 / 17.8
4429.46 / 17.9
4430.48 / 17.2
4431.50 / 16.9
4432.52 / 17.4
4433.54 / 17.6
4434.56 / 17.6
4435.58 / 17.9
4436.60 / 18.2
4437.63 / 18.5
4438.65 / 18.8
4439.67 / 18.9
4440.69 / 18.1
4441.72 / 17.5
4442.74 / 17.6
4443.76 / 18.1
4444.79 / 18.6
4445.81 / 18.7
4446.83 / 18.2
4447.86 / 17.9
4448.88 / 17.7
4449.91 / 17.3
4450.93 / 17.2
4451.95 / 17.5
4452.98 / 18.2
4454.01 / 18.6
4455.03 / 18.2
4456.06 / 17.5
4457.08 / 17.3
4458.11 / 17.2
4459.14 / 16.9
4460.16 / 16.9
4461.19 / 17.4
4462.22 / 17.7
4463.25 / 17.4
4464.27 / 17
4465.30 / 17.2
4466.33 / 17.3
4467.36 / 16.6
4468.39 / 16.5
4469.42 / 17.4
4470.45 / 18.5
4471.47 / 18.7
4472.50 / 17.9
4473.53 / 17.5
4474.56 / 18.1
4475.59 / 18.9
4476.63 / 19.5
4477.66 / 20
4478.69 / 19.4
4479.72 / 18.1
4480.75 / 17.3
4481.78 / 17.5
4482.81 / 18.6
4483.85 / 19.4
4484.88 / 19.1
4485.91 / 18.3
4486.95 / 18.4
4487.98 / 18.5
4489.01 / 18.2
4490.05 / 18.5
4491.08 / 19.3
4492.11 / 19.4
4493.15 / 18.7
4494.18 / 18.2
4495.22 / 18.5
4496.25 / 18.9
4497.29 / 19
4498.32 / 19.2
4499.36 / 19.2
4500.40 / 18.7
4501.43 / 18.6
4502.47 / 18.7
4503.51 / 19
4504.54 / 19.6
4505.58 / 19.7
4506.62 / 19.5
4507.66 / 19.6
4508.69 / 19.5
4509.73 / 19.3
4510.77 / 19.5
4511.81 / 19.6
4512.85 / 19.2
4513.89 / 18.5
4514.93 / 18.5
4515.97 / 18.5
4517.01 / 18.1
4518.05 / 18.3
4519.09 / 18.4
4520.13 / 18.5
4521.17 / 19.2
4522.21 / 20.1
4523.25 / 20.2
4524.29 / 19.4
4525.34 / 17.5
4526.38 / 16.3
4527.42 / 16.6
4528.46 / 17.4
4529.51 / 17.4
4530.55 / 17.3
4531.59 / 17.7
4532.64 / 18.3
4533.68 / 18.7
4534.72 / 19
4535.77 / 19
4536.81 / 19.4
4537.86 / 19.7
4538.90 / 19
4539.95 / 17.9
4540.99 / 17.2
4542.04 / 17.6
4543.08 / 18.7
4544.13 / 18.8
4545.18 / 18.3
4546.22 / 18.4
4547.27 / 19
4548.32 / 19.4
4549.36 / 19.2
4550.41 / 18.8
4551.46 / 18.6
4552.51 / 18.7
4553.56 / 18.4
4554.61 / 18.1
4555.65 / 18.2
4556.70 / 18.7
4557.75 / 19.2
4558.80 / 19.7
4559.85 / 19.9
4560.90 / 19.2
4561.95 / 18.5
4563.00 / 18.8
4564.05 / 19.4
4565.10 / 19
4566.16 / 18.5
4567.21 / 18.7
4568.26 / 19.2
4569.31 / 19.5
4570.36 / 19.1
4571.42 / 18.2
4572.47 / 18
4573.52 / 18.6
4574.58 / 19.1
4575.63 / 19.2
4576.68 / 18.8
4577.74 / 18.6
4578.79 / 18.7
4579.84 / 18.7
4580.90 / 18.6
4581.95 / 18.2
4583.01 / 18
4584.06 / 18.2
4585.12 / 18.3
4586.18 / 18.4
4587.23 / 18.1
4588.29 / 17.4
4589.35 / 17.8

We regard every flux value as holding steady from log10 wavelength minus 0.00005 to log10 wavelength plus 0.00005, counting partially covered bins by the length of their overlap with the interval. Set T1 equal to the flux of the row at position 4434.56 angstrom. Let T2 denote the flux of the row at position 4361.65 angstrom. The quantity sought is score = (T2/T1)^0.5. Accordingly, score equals 1.03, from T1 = 17.6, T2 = 18.7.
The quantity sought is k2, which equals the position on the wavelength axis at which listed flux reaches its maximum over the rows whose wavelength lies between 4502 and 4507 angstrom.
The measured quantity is 4505.58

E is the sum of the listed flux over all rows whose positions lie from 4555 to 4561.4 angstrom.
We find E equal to 115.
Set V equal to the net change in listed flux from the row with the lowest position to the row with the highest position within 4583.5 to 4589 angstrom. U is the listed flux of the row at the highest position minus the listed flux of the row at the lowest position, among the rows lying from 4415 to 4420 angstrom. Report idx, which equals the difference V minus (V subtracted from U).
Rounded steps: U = -0.6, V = -0.8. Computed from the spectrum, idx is -1.0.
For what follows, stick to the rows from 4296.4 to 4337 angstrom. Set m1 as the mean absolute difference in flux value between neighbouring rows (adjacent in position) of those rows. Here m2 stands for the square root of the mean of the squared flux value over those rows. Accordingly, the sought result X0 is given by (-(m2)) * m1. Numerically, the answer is -7.0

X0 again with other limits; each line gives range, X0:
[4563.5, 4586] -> -5.9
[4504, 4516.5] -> -3.7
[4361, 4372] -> -12.3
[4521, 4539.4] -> -10.0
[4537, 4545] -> -12.6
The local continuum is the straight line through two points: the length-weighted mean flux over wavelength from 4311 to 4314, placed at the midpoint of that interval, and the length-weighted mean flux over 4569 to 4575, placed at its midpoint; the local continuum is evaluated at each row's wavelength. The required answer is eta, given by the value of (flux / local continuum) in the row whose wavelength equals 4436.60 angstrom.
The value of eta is 0.99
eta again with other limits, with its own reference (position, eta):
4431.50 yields 0.92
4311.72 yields 0.98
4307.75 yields 0.90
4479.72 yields 0.98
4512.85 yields 1.04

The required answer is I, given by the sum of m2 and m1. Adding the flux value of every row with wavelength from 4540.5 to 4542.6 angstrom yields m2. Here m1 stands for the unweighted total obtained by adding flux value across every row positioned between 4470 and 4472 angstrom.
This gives 72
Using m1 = 37.2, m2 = 34.8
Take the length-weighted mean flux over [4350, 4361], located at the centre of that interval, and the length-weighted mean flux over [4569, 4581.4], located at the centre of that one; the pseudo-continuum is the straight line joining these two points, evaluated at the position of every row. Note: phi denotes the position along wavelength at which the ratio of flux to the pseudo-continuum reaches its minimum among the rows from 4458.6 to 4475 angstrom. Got 4468.39 angstrom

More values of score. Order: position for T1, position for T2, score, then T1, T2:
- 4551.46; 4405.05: 0.98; 18.6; 18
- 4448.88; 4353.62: 0.96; 17.7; 16.3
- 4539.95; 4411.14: 0.97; 17.9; 16.9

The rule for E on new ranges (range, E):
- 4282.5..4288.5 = 108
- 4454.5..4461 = 104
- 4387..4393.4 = 103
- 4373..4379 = 105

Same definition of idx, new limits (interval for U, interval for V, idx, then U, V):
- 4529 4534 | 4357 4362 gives -0.5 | 1.3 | 0.4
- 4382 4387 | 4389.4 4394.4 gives -2.4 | -0.4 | -1.4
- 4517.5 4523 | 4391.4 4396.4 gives 1.2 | 1.8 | 1.5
